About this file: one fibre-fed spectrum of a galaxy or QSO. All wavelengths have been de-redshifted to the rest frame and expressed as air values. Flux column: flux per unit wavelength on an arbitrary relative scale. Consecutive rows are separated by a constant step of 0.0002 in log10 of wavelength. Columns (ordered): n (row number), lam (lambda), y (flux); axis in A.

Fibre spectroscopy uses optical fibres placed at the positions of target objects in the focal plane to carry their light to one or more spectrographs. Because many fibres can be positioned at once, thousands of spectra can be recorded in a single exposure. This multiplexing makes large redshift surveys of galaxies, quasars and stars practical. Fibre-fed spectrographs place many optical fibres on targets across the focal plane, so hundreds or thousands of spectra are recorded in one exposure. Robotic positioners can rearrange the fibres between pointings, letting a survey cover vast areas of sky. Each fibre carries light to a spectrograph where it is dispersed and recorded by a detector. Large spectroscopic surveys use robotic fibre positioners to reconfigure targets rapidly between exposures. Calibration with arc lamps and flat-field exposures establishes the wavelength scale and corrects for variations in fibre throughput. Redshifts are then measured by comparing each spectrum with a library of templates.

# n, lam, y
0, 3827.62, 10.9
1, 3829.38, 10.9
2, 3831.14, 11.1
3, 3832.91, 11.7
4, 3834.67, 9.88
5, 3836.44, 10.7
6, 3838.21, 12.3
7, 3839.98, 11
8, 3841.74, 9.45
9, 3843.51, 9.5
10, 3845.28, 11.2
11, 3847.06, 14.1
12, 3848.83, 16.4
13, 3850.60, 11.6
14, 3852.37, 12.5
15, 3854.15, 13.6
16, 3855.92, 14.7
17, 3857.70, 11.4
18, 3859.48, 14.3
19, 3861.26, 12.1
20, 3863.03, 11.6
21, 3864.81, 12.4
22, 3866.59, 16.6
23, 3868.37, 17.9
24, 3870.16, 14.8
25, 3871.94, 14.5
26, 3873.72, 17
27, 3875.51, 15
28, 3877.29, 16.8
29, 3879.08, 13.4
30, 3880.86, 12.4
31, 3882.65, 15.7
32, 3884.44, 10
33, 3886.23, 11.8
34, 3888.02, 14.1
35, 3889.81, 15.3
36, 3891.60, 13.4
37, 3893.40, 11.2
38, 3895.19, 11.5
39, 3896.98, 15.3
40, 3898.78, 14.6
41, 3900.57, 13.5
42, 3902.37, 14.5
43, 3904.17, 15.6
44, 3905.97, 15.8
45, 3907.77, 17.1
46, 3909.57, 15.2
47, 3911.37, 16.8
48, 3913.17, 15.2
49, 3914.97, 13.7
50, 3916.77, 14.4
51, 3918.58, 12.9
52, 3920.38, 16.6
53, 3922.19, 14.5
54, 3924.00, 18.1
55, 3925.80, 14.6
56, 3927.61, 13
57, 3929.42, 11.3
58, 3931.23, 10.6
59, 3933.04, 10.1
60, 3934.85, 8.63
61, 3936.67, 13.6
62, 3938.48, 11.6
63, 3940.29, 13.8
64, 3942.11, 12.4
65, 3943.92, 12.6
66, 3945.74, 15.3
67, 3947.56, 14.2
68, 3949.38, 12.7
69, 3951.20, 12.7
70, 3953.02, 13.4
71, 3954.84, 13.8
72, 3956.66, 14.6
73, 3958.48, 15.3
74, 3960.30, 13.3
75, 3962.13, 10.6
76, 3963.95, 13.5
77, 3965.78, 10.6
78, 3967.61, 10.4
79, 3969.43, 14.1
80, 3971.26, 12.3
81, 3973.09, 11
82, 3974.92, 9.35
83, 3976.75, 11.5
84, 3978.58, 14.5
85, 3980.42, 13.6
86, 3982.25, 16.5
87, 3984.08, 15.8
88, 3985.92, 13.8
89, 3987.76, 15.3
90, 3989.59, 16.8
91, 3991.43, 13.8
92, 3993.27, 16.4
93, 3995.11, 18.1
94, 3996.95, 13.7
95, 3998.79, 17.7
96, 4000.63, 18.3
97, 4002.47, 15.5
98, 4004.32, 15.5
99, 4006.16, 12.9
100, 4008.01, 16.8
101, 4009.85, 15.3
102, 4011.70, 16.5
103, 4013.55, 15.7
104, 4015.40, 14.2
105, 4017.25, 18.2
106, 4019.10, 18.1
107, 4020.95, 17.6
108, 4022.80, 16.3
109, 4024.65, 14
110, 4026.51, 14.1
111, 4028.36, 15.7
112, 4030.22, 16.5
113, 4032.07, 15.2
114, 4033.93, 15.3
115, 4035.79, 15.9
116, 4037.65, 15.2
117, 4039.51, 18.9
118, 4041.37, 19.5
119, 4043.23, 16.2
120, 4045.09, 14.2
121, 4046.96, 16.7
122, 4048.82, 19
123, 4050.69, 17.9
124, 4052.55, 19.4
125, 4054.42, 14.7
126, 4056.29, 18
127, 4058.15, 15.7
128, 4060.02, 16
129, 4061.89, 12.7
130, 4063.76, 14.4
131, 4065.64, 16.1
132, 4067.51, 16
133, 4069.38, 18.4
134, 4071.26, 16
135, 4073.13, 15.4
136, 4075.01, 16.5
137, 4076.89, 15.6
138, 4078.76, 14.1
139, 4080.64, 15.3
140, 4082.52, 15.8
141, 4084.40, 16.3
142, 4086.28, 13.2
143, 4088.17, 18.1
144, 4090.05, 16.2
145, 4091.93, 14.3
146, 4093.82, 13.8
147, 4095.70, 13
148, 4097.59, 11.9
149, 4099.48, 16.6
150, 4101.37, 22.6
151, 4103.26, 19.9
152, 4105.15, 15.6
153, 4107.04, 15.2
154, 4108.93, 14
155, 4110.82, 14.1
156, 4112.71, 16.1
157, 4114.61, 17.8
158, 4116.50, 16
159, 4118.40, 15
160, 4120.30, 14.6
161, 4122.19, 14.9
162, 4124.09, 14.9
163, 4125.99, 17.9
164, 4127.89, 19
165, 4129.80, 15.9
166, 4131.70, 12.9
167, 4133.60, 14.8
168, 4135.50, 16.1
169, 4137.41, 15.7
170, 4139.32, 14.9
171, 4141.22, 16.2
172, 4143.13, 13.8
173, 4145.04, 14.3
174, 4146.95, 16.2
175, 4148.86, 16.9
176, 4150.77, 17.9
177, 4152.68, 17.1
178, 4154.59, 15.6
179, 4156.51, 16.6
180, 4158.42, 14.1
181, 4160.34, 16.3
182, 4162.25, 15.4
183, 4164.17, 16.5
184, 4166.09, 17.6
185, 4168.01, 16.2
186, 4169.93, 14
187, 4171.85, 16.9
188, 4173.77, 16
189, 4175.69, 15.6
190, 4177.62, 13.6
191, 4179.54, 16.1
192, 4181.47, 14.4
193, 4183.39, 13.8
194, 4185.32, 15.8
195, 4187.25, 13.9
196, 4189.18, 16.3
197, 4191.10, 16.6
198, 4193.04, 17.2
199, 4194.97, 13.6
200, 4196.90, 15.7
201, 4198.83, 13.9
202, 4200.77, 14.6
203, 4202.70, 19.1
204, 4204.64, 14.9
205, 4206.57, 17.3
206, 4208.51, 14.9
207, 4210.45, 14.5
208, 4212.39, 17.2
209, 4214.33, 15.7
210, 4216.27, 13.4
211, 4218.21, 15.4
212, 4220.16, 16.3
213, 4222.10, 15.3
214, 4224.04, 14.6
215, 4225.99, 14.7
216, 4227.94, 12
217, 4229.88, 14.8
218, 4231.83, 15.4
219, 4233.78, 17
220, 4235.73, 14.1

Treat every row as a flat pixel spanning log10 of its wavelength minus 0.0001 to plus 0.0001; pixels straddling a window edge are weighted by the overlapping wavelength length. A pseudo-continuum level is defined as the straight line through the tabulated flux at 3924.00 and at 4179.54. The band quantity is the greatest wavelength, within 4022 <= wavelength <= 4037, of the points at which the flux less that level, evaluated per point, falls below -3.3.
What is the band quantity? 4024.65 A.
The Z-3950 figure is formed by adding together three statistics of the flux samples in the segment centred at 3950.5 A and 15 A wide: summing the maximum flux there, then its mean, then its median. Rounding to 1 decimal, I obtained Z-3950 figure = 42.6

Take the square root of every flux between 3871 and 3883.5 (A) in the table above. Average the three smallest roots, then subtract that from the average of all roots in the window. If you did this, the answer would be 0.20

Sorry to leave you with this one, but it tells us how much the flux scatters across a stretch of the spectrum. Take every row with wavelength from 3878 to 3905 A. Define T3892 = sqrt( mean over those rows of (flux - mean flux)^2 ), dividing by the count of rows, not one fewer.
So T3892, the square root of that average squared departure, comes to 1.71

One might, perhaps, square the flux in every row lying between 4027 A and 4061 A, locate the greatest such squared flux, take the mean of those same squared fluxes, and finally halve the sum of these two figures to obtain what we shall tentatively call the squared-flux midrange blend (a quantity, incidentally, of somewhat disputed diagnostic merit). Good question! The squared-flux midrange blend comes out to 330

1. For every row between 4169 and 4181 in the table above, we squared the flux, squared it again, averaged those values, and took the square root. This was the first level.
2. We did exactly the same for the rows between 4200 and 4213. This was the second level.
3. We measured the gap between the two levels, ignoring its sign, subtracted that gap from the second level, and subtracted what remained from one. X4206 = -239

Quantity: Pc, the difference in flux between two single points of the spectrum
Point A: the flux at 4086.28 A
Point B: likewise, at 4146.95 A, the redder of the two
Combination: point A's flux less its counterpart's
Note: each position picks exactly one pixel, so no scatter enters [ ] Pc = -3.0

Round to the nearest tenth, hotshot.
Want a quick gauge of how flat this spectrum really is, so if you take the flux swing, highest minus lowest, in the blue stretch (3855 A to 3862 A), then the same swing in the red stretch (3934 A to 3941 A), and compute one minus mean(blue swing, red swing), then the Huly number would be -3.2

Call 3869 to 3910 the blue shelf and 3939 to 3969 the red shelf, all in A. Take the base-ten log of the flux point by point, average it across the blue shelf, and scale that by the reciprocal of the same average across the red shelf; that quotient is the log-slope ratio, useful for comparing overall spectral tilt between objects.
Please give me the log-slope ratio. 1.03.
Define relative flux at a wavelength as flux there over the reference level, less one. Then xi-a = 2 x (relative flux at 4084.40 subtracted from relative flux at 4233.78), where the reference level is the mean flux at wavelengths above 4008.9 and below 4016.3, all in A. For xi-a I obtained 0.1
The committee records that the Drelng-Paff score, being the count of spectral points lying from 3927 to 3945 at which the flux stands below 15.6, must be 10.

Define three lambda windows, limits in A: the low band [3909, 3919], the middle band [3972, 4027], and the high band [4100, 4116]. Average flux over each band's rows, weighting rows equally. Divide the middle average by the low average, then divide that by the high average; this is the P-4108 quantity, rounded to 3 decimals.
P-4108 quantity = 0.061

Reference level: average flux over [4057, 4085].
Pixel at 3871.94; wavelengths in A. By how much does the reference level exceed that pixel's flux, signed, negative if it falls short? 1.1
